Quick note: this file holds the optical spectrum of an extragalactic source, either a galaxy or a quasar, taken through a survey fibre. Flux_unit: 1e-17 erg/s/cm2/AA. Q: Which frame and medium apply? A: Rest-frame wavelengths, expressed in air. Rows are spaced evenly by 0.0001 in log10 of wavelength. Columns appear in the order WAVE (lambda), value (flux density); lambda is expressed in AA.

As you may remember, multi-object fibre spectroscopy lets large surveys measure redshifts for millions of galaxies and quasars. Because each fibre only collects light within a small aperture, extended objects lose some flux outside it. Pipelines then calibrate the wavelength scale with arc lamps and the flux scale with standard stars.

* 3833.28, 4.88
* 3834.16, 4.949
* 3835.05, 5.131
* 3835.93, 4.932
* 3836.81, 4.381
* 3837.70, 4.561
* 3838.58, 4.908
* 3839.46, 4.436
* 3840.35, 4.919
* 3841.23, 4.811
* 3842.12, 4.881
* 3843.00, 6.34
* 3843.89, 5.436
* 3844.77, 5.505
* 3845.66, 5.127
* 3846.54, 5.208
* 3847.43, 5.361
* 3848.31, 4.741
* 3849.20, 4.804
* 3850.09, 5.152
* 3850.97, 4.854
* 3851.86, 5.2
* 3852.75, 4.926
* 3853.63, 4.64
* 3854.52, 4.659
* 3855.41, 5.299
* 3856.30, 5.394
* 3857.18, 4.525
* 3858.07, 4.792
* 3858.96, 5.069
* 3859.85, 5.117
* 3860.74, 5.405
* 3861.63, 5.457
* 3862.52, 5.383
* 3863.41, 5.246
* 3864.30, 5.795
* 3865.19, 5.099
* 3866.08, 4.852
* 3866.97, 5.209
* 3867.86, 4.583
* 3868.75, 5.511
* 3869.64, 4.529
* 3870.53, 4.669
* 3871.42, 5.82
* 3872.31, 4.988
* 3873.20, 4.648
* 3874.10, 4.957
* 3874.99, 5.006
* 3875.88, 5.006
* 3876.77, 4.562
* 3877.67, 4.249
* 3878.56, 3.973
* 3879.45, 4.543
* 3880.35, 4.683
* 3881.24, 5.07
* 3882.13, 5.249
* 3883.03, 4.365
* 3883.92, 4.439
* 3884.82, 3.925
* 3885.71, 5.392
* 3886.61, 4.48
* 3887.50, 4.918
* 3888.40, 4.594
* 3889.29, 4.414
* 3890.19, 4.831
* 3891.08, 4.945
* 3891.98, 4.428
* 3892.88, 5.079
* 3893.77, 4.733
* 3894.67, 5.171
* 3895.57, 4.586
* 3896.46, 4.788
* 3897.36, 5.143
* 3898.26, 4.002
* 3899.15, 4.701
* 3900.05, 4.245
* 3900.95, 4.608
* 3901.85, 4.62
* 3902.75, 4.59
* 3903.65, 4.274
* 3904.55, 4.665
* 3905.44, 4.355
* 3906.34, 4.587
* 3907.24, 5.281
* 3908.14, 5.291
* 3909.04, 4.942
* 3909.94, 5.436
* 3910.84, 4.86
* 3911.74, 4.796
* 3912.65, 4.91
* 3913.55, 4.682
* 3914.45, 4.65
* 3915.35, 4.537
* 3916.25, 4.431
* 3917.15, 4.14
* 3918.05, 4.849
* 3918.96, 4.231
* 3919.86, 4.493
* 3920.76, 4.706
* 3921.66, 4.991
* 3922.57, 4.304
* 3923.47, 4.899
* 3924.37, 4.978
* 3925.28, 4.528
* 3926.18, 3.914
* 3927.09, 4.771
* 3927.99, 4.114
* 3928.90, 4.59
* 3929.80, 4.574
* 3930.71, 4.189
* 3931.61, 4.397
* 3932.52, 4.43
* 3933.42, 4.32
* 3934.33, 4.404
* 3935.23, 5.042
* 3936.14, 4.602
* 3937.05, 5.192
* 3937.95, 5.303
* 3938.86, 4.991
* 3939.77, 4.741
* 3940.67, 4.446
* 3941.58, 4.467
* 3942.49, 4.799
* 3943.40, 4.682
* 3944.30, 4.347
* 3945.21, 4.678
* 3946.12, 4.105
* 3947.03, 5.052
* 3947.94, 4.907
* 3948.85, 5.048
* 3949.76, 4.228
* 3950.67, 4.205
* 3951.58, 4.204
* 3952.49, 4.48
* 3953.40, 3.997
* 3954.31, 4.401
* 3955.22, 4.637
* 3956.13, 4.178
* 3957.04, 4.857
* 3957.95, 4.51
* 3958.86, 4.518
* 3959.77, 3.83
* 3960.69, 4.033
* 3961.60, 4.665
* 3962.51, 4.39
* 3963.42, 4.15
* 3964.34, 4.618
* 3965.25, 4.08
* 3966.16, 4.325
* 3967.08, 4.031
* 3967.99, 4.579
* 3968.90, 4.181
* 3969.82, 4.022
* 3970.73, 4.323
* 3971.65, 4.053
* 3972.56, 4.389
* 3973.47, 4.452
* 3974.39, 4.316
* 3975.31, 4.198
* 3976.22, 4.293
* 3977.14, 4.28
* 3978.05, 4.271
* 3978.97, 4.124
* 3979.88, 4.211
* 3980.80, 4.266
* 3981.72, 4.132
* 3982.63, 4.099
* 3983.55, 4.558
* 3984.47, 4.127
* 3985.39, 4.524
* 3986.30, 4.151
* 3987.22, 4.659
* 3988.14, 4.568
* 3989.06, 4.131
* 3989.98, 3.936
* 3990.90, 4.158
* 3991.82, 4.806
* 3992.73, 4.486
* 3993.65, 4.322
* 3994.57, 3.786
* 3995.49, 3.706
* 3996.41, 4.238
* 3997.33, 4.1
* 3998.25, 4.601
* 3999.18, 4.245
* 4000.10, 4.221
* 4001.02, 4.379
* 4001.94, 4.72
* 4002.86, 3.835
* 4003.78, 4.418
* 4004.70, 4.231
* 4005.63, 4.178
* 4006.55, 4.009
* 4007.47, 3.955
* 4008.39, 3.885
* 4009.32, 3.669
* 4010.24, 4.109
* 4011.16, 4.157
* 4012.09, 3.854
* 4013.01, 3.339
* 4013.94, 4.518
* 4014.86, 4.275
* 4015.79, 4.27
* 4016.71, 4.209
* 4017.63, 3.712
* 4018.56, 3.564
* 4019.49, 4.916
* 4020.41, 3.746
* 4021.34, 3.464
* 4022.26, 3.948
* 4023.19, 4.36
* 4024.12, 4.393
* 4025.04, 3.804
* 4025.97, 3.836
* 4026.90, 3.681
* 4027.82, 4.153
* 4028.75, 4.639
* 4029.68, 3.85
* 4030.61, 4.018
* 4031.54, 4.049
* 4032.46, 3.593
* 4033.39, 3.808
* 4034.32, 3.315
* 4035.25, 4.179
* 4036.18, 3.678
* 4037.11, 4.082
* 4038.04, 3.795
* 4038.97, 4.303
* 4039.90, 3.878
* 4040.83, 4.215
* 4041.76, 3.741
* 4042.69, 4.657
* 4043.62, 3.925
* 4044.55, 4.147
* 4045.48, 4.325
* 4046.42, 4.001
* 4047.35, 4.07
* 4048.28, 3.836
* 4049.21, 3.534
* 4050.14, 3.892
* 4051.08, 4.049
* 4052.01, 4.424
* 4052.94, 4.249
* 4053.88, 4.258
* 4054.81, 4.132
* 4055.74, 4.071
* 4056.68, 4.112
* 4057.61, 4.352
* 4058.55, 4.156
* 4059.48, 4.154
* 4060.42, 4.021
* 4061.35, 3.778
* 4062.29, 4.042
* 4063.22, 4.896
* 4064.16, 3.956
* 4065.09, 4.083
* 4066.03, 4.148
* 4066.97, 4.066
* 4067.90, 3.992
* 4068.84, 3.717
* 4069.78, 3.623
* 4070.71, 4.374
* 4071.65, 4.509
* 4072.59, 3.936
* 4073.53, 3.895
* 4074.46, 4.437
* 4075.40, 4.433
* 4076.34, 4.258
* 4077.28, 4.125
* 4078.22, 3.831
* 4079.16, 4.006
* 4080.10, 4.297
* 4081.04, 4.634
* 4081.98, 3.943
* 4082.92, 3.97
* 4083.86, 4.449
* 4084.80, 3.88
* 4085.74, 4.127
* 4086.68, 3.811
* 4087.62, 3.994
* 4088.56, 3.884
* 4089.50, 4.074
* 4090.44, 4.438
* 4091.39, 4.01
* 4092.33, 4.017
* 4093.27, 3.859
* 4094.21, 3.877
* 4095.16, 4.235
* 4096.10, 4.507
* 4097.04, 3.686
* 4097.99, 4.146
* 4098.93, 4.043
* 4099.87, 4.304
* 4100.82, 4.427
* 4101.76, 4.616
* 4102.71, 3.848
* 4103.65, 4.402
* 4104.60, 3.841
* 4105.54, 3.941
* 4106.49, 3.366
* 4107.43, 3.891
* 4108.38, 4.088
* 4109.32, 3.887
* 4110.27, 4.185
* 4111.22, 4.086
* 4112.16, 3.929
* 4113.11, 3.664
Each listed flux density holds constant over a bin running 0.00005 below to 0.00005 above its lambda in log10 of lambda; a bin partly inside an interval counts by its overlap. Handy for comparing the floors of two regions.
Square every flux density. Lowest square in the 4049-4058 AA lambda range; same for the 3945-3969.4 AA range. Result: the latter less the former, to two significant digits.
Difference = 2.2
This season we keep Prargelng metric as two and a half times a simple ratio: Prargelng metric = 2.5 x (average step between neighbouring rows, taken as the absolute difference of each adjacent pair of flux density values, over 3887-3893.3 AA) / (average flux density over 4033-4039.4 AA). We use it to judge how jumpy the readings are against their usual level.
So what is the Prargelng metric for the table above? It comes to 0.237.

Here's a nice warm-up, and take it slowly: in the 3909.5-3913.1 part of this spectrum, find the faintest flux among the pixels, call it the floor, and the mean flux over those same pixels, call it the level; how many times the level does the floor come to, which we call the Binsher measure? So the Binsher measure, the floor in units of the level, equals 0.96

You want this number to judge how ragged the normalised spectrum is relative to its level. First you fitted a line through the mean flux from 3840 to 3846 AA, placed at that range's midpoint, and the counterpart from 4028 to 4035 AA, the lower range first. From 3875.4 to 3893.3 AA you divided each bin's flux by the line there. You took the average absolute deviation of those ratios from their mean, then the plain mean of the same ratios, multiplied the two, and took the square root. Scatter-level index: 0.249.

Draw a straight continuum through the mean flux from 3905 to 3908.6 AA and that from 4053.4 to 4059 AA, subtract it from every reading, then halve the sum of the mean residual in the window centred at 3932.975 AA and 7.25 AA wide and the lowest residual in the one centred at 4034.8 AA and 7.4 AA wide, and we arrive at -0.61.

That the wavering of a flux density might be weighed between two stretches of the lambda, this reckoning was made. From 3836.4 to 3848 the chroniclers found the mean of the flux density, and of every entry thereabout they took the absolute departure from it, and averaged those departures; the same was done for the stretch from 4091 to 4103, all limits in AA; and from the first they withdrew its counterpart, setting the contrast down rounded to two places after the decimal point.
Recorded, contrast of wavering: 0.16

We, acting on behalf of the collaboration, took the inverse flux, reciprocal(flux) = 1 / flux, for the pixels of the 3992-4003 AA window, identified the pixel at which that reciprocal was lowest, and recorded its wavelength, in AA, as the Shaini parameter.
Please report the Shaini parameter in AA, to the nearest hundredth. 4001.94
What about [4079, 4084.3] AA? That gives 4081.04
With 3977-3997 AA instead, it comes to 3991.82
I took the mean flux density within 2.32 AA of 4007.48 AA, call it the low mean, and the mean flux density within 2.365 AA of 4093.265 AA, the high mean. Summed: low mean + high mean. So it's 7.9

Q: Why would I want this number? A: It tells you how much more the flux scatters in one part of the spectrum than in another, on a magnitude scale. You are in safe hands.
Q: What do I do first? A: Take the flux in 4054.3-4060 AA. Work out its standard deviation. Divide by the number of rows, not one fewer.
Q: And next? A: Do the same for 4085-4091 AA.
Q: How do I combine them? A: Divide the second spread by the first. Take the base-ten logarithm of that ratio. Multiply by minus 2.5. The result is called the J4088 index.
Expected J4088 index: -0.9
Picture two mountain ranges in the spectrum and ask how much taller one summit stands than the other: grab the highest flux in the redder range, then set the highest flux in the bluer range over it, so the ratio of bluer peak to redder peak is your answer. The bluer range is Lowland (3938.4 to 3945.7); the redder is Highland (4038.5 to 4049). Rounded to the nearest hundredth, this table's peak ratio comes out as 1.07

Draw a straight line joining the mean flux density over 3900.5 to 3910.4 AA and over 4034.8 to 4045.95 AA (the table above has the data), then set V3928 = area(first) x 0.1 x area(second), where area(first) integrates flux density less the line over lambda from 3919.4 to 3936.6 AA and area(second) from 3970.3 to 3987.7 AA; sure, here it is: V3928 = 0.4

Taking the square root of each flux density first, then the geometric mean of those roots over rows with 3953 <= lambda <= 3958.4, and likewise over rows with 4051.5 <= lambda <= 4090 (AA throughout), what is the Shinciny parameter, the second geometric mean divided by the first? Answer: 0.96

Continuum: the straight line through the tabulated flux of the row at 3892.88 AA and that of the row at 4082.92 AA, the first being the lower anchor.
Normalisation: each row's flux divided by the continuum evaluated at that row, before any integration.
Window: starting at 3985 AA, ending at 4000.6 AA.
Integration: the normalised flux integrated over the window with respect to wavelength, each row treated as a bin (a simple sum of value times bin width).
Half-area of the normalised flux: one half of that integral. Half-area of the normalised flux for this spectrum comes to 7.4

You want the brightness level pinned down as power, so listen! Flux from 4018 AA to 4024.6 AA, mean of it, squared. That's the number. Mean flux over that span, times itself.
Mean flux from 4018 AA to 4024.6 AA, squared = 16.4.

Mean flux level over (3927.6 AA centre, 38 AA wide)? 4.63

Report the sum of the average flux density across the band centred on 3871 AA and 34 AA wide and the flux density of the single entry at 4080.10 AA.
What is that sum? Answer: 9.2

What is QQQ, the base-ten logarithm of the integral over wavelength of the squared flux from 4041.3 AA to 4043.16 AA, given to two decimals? 1.52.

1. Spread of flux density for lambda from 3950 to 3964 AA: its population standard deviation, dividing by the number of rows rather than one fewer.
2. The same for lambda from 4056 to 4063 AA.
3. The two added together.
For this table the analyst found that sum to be 0.43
